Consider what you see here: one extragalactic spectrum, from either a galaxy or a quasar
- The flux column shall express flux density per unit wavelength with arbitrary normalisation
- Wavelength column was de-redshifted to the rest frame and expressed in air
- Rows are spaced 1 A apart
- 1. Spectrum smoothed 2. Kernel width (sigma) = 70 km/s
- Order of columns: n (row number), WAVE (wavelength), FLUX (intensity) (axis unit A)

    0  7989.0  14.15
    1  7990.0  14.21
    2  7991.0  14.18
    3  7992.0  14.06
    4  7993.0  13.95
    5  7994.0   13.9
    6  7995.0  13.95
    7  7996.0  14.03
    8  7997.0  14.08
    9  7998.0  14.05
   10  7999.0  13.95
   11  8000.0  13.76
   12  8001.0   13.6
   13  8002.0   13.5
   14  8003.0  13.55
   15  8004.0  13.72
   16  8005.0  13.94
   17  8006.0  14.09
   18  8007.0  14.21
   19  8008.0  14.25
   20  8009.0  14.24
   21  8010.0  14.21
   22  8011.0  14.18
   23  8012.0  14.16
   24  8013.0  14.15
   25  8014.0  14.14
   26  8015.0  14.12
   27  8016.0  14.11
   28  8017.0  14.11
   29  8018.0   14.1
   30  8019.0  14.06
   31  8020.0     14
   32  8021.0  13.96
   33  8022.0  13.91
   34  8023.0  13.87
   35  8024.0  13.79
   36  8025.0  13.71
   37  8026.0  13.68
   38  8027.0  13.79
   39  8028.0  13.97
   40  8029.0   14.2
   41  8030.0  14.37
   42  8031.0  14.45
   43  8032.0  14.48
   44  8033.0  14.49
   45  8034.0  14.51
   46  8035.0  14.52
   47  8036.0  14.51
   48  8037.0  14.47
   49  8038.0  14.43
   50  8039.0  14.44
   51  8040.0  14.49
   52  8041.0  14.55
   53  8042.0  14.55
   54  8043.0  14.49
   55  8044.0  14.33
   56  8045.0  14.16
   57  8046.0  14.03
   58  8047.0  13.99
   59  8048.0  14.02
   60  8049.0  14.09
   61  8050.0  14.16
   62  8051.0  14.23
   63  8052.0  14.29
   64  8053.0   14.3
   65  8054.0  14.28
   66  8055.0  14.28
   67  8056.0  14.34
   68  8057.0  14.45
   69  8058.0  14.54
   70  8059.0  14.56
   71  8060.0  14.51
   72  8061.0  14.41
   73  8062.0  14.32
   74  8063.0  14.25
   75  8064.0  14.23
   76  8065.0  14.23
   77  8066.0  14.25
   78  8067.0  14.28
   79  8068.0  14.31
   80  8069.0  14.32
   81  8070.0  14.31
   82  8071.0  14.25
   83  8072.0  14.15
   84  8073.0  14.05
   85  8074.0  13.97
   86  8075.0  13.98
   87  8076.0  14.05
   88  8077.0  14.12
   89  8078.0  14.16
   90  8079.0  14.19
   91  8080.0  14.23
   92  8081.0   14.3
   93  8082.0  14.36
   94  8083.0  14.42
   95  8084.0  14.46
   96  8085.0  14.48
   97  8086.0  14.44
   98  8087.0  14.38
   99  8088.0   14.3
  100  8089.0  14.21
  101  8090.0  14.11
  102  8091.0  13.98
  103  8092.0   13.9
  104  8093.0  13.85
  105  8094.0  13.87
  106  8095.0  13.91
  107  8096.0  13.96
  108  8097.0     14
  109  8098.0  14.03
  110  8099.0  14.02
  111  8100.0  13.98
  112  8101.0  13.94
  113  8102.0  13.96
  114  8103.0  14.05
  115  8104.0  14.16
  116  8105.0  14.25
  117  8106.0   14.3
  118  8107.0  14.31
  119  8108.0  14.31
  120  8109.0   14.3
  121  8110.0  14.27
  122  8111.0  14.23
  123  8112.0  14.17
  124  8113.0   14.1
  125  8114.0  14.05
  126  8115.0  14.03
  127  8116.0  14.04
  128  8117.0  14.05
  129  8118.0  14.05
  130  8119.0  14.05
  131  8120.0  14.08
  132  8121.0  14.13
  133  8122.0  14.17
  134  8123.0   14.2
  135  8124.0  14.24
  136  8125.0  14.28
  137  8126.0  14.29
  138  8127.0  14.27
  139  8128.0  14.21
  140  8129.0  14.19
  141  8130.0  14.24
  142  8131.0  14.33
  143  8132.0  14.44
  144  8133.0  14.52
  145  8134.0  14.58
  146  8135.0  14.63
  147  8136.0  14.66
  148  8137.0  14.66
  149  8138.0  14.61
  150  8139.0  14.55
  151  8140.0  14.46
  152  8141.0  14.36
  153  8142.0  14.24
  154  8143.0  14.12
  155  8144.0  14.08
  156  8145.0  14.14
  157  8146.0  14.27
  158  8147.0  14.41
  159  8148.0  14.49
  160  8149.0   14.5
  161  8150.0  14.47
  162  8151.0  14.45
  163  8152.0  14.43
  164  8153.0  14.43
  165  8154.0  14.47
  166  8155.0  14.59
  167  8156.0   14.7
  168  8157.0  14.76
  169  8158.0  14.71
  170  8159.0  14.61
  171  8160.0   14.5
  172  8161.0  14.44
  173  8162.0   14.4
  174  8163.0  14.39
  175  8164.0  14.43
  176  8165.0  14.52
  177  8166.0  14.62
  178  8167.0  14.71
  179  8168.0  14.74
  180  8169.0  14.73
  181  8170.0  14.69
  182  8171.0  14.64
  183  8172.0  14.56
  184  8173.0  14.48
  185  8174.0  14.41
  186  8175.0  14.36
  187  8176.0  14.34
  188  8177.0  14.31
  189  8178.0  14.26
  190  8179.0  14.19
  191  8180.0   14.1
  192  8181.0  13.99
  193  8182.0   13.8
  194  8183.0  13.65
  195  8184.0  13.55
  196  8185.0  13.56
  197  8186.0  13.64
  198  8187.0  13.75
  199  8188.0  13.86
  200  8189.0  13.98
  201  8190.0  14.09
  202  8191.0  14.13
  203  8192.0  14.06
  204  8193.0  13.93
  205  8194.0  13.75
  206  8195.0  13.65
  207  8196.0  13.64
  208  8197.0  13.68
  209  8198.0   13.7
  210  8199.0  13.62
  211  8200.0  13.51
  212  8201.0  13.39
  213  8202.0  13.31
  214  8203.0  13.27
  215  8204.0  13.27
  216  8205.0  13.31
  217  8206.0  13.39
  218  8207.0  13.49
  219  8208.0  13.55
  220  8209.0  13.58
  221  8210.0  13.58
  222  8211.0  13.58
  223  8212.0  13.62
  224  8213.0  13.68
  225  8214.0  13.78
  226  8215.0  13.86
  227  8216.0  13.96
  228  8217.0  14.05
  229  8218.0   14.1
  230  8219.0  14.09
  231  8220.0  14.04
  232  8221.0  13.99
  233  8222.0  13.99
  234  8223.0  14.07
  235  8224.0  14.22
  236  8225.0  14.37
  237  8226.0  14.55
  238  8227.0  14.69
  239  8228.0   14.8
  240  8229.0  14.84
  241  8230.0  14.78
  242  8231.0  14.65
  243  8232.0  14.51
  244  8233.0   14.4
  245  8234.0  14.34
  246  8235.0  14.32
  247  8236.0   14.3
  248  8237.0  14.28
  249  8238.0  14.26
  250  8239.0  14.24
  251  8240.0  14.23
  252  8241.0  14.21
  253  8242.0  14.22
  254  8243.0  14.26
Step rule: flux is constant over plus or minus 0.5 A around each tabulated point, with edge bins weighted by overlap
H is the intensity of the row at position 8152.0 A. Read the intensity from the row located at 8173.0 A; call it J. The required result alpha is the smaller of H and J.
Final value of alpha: 14.4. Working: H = 14.43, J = 14.48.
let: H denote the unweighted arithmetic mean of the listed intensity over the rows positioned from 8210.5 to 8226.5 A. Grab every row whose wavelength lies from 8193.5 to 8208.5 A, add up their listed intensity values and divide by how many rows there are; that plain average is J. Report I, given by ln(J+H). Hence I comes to 3.31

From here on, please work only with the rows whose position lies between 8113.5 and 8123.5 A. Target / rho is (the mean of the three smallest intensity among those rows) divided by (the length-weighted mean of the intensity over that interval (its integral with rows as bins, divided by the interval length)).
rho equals 0.997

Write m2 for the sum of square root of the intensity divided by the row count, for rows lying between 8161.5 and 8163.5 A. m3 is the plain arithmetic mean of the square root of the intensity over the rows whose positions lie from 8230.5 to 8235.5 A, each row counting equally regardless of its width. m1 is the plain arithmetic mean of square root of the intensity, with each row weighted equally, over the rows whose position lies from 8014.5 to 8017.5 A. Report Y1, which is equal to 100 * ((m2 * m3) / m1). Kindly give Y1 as 384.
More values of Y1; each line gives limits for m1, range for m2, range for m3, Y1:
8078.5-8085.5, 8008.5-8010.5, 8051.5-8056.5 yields 376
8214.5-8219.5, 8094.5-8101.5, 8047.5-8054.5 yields 376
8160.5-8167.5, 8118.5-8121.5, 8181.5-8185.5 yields 364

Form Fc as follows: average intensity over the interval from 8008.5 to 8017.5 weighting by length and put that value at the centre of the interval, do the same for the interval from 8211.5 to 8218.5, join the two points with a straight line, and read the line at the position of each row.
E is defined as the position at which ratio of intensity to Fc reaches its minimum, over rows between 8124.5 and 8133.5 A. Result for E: 8129.0 A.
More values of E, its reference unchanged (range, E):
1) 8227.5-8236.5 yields 8236.0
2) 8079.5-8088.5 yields 8080.0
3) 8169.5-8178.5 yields 8178.0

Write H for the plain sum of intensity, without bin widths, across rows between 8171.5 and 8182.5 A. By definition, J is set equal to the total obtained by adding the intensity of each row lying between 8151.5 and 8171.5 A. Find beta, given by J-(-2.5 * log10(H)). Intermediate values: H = 157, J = 292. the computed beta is 297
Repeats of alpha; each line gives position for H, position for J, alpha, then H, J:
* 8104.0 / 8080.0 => 14.2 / 14.16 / 14.23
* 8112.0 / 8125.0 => 14.2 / 14.17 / 14.28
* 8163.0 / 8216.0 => 14.0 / 14.39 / 13.96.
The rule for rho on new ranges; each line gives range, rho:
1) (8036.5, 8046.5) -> 0.985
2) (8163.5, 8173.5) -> 0.991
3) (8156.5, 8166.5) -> 0.991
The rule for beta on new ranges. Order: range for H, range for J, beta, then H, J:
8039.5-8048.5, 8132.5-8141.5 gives 136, 129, 131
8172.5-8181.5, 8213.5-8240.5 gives 391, 128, 386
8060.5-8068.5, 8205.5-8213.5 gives 114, 114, 108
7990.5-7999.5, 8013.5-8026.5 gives 187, 126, 182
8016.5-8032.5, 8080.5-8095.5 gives 219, 224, 213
